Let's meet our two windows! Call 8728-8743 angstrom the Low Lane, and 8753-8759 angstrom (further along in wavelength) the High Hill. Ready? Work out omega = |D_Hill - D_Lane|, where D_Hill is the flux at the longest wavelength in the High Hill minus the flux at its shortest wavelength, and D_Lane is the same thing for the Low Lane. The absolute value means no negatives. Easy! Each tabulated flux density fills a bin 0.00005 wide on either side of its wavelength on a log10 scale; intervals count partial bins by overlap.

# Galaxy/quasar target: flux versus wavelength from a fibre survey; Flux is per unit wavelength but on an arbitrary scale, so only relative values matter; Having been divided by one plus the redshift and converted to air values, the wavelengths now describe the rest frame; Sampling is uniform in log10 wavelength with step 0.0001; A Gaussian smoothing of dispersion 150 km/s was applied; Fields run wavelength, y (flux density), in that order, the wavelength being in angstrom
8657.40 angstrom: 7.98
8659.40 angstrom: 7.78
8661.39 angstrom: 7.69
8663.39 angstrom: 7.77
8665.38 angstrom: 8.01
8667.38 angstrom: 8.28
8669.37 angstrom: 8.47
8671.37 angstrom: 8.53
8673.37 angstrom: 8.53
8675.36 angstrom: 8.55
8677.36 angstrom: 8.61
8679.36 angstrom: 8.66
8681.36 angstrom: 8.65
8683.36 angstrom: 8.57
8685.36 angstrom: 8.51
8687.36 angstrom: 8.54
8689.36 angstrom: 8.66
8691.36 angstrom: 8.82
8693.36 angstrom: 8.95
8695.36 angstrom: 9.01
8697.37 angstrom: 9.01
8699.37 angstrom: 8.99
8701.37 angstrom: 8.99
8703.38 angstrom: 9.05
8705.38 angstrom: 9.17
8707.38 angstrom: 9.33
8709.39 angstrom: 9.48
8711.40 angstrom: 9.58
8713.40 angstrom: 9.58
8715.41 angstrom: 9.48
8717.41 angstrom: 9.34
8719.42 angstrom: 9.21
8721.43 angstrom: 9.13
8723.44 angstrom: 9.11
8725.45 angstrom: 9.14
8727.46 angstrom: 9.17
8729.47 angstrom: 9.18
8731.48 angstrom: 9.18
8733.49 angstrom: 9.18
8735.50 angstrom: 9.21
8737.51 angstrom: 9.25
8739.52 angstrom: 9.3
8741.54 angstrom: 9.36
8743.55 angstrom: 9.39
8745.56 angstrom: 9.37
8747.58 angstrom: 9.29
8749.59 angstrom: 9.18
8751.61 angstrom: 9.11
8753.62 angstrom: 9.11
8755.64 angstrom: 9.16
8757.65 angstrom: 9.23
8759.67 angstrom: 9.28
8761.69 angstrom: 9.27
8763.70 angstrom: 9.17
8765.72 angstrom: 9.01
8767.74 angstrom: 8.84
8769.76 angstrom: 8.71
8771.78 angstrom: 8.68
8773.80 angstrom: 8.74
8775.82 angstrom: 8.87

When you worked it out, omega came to 0.1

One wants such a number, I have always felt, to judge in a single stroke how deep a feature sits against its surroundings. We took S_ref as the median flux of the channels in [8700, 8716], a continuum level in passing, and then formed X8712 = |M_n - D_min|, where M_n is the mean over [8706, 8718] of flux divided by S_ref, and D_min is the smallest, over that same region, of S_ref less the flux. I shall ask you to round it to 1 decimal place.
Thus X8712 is 1.2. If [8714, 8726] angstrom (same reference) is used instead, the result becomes 1.1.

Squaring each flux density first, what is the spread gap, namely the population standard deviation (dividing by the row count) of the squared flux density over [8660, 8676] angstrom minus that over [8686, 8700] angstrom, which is 2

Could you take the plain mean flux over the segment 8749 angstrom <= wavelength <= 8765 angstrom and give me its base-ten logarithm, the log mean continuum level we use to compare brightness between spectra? 0.963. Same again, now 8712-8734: 0.966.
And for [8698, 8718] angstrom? 0.968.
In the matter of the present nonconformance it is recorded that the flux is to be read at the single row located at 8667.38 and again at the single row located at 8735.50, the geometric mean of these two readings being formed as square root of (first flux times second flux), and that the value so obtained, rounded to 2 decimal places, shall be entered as 8.73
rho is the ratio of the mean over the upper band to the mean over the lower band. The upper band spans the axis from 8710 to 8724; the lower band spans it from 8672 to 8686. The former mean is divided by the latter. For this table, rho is 1.09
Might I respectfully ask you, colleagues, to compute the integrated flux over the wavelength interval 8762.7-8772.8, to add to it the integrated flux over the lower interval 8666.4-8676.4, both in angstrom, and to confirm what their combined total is 174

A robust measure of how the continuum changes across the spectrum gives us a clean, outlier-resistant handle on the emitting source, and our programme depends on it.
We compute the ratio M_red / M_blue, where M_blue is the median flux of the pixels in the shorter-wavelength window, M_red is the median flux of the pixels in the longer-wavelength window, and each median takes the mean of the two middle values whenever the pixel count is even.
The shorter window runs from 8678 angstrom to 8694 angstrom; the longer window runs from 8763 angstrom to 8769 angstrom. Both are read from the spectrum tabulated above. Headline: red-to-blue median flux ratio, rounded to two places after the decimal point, 1.04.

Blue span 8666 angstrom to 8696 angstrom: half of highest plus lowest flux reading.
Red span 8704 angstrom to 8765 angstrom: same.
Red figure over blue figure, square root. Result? 1.04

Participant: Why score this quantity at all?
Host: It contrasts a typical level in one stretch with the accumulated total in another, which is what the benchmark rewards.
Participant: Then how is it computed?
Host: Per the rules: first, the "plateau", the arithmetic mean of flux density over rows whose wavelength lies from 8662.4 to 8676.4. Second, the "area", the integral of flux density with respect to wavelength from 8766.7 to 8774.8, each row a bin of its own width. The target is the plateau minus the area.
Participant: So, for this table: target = -62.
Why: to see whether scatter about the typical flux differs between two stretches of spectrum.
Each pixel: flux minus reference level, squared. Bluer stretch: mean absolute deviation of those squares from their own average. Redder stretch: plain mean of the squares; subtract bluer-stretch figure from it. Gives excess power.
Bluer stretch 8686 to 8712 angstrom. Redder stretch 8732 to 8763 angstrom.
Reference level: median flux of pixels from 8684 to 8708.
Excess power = -0.02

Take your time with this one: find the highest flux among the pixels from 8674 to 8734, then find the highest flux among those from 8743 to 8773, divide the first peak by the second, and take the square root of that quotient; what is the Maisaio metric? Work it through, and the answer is 1.010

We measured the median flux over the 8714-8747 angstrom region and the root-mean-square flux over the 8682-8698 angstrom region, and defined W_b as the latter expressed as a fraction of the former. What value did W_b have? 0.951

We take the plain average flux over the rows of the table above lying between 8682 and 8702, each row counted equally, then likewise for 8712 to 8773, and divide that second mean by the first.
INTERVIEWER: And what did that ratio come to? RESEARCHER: 1.04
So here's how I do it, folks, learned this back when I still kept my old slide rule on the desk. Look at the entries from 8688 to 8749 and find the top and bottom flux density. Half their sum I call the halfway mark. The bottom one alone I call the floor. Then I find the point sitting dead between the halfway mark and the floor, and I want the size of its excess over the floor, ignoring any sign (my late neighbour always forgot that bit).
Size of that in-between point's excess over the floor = 0.230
